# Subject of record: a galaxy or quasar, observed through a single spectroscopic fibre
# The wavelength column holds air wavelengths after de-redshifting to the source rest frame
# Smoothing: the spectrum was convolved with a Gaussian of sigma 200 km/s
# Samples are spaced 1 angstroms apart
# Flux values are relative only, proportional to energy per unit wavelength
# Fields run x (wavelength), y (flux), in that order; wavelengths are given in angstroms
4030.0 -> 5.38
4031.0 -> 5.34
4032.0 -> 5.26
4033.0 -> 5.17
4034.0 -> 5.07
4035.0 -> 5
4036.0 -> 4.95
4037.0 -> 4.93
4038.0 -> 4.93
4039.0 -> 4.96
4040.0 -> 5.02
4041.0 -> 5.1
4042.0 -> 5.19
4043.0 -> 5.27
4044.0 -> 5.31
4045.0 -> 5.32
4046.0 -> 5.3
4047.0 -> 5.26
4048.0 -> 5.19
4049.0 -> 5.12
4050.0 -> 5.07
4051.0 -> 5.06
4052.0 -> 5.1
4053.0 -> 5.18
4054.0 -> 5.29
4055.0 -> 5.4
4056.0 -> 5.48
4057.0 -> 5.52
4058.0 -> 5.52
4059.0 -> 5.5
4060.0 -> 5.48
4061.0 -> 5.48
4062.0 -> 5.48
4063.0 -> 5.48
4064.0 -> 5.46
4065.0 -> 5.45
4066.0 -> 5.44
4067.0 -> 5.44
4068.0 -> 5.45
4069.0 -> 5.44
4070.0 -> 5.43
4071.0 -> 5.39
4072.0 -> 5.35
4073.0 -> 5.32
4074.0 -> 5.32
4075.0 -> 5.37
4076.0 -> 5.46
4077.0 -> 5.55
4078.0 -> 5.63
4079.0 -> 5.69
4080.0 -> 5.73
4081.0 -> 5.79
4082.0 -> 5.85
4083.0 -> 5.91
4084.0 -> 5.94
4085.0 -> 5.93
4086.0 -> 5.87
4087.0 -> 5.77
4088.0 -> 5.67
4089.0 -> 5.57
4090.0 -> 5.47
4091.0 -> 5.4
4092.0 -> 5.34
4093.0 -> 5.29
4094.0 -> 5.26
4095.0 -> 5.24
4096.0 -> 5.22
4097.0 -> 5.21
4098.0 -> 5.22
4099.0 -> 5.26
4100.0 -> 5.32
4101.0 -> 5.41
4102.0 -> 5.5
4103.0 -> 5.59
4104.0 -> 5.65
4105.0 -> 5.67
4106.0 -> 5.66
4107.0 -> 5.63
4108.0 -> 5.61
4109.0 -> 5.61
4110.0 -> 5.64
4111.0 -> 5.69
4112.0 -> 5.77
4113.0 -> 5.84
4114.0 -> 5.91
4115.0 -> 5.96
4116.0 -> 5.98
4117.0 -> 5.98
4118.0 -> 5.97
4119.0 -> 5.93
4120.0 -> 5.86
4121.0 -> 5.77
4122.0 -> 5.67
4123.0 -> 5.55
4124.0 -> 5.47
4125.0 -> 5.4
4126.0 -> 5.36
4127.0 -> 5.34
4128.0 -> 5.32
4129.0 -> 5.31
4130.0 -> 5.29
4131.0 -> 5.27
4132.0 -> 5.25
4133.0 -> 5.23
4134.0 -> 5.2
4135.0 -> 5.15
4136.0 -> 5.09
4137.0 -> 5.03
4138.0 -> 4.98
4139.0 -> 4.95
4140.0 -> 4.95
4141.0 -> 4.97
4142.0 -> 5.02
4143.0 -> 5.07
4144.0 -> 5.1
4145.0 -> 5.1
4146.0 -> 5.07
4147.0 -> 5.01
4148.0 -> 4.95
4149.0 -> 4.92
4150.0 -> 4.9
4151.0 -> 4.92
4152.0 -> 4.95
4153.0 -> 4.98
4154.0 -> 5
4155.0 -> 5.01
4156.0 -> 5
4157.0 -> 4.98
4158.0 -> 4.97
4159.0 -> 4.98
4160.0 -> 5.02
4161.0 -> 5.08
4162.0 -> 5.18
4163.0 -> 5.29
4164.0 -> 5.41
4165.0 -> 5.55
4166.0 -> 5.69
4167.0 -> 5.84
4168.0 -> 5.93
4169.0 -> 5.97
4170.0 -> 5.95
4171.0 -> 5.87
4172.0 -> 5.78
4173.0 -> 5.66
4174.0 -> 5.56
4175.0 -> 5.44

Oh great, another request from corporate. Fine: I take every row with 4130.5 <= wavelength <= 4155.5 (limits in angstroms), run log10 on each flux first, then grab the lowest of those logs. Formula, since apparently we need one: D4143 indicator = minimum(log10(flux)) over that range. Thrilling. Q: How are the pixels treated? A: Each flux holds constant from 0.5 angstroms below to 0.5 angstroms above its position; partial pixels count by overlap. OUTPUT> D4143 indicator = 0.690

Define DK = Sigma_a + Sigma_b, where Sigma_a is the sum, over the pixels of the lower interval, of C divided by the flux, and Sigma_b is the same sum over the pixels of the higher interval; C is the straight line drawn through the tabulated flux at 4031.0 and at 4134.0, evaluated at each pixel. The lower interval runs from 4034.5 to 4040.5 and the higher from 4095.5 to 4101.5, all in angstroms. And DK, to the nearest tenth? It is 12.4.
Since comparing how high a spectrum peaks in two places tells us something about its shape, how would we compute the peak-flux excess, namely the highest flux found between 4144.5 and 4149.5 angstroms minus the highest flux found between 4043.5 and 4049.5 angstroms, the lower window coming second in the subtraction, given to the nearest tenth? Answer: -0.2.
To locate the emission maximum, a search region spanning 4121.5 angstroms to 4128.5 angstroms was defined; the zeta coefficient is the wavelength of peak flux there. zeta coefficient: 4122.0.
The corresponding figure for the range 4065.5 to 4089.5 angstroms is 4084.0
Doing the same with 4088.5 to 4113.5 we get 4113.0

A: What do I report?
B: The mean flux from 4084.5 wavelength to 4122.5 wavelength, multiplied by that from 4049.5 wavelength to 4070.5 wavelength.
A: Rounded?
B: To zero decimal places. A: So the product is 30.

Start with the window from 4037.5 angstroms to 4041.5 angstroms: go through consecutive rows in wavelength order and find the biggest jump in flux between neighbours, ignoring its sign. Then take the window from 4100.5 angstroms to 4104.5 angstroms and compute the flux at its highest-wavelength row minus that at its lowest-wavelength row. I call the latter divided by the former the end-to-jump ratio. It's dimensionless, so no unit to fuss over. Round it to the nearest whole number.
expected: 3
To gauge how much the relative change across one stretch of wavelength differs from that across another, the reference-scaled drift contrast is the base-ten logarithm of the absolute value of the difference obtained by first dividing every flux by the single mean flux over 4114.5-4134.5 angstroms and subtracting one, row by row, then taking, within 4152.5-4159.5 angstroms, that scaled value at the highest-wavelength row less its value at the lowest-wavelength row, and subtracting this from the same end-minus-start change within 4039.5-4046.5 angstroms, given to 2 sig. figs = -1.3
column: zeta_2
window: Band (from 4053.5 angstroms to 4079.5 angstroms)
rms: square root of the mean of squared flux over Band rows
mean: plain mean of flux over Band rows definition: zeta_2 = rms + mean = 10.9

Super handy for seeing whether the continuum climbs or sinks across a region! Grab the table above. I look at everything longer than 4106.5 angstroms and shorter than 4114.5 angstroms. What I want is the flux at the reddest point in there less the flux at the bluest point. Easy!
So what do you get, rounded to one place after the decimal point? 0.3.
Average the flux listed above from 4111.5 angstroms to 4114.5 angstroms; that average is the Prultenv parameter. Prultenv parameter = 5.8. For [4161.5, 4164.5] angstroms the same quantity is 5.3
